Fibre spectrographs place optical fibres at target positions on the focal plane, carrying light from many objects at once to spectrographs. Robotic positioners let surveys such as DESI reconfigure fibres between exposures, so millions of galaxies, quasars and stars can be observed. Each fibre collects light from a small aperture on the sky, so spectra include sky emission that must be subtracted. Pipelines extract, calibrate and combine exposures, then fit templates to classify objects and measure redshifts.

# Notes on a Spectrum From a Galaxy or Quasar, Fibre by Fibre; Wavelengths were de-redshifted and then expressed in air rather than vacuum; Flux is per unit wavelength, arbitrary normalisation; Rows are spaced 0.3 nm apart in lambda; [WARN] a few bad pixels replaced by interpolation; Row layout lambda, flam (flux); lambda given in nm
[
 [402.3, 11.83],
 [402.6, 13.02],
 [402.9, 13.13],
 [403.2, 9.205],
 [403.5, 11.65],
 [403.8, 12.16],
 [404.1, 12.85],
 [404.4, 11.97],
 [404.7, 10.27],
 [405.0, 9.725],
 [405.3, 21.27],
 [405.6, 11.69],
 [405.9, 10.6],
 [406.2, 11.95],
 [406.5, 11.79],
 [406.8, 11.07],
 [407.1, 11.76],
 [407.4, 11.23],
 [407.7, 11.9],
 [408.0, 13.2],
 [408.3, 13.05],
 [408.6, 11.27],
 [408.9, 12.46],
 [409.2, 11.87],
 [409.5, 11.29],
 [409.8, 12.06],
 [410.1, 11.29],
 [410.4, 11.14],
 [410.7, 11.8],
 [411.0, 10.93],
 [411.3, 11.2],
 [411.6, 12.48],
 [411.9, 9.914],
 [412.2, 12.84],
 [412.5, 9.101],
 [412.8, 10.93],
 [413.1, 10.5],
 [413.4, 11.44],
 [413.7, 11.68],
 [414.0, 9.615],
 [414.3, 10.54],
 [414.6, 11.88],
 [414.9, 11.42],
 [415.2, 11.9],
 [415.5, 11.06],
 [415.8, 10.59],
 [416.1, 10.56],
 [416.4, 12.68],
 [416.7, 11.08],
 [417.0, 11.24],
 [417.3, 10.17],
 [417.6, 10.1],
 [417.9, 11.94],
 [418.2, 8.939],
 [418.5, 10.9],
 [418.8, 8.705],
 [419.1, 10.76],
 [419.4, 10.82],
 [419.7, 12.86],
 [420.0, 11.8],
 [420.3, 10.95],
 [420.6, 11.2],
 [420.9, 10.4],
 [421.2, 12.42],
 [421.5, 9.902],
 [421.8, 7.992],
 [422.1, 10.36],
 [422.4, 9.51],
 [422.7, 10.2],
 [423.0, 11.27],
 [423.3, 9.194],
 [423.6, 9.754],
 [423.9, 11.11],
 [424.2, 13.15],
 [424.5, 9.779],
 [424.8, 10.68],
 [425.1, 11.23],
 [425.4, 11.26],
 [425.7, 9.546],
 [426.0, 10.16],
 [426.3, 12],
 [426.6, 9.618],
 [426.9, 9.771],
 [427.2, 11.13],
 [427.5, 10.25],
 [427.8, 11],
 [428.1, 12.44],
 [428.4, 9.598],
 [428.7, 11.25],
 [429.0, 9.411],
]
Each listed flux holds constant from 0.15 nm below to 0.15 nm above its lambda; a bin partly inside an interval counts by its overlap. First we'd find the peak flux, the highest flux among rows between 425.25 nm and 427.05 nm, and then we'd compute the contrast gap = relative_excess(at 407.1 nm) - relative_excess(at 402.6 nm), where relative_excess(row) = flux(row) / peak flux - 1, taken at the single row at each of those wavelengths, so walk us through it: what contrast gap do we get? -0.1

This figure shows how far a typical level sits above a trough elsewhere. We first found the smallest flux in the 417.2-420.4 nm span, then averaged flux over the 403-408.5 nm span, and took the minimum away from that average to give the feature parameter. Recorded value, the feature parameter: 3.37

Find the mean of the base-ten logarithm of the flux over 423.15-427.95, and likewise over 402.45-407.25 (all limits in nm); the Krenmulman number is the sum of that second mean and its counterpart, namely 2.100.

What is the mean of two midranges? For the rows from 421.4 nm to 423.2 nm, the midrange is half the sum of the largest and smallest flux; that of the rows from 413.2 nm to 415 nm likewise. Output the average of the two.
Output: 10.2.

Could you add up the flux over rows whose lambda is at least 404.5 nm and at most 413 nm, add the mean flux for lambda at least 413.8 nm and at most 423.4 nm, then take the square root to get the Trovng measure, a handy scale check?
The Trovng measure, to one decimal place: 18.5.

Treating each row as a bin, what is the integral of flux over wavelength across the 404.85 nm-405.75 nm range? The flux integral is 12.8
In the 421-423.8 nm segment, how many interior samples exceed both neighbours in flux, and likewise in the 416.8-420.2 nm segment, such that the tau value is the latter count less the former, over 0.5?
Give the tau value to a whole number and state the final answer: 2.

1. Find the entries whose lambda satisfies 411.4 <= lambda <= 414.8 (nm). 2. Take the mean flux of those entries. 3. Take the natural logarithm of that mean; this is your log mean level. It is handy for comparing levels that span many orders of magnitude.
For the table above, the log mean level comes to 2.40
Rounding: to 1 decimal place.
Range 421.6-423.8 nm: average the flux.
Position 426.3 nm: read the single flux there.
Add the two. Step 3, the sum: 21.8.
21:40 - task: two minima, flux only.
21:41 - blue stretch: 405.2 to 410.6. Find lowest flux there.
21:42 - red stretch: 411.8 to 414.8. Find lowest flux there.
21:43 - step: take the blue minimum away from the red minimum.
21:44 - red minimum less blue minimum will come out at -1.5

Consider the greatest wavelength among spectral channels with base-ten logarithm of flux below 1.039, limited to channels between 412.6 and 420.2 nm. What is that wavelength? 419.4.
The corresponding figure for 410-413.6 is 413.1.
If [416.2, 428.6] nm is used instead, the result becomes 428.4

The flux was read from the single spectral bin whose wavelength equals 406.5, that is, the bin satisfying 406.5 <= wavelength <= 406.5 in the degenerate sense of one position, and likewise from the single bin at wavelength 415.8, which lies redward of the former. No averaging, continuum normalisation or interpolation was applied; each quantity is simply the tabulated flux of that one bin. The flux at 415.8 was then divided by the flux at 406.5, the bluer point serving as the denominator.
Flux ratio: 0.90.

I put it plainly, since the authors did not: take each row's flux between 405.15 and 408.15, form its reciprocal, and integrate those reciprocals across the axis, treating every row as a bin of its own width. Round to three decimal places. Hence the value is 0.246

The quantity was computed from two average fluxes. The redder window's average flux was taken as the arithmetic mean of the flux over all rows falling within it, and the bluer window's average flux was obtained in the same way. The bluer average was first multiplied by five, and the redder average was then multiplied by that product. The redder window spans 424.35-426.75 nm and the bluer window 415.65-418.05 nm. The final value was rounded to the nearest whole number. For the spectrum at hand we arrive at 582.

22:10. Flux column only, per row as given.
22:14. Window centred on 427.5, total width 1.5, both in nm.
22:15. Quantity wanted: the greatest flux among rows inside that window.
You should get 12.44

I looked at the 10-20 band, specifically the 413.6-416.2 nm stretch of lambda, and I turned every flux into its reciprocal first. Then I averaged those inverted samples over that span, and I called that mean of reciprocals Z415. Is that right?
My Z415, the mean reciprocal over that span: 0.091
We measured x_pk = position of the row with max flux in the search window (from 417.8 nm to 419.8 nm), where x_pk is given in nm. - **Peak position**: 419.7 nm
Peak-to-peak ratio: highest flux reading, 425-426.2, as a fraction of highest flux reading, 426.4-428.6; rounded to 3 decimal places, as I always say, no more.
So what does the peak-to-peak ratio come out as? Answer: 0.905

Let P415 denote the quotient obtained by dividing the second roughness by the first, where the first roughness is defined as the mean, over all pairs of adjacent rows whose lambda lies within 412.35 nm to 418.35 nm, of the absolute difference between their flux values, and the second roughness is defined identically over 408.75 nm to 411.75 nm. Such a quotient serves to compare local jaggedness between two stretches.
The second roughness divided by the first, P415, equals 0.63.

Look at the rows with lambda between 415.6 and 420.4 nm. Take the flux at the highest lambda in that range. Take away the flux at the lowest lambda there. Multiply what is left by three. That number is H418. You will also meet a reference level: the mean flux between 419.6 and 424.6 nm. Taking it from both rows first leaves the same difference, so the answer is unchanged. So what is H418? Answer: 1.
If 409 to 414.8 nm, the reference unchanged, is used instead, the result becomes 0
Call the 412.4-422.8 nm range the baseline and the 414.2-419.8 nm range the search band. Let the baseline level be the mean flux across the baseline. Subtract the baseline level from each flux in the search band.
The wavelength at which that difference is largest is 419.7 nm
